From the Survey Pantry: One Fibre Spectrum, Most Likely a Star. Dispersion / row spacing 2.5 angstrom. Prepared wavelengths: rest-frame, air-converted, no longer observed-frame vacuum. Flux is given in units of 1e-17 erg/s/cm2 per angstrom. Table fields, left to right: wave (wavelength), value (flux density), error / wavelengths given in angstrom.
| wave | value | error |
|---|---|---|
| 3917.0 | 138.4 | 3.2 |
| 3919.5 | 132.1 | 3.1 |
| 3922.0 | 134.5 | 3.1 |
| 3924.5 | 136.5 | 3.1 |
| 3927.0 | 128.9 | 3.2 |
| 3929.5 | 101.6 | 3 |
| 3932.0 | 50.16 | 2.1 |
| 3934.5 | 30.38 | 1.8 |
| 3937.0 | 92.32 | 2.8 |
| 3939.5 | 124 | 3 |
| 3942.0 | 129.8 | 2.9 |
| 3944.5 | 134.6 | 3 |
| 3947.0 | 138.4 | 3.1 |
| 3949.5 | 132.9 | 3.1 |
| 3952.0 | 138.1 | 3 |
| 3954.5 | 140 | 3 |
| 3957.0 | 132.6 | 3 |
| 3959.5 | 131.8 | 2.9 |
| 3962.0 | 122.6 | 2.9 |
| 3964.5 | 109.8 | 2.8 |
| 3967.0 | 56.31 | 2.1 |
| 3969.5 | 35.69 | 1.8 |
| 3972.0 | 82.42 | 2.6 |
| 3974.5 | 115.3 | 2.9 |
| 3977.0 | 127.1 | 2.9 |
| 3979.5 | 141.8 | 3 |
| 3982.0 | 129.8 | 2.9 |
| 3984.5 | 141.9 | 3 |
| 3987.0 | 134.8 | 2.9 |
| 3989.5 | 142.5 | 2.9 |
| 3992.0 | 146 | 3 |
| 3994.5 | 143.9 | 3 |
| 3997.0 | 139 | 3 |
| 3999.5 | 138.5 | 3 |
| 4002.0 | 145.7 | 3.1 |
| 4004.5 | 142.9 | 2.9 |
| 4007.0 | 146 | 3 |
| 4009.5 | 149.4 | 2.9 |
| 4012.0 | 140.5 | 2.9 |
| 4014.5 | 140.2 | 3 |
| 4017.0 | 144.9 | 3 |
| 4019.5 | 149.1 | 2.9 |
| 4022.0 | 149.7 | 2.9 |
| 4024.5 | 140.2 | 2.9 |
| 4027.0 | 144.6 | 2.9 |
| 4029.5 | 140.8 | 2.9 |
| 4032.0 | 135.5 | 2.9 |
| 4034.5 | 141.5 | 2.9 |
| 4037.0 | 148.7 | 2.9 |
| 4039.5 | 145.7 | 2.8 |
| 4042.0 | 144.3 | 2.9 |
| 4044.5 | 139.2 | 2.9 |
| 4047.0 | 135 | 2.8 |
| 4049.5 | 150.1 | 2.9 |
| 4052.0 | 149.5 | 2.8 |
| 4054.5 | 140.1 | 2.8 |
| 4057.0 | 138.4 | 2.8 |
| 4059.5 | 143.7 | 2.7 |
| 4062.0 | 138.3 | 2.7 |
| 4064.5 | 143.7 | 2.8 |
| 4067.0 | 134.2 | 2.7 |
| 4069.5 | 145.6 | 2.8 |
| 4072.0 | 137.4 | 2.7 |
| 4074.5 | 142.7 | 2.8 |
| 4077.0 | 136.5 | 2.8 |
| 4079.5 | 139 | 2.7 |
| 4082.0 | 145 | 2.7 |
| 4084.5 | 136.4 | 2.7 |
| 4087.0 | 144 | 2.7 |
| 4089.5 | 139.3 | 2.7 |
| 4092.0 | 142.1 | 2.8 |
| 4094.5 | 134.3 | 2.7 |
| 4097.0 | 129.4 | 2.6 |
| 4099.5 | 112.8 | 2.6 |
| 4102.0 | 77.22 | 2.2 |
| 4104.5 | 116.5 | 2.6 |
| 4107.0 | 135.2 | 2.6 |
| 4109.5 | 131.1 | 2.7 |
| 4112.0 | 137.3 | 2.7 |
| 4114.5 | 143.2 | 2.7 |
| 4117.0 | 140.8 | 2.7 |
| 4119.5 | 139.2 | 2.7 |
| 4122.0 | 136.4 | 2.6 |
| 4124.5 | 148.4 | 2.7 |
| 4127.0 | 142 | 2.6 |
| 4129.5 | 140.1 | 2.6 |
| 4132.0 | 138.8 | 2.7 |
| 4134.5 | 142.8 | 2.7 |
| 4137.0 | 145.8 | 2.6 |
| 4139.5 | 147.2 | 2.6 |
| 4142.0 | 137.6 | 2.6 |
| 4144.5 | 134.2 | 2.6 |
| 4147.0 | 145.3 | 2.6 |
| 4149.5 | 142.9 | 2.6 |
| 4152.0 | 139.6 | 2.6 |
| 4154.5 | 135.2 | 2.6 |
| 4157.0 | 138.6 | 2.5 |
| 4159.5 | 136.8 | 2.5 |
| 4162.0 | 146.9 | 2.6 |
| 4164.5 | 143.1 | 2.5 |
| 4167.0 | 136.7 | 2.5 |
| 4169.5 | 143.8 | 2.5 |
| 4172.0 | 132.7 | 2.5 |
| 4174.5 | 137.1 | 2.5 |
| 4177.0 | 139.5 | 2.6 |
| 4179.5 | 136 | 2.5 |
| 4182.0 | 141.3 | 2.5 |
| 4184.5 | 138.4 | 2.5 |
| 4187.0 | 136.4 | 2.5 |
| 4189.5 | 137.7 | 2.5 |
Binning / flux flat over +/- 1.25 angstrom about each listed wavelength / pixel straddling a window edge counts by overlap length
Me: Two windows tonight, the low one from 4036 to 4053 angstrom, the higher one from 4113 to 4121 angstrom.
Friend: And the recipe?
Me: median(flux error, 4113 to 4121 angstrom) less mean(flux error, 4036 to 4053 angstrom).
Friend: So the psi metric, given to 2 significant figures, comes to -0.16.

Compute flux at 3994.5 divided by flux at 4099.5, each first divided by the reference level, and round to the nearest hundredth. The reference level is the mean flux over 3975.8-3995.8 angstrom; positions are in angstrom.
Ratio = 1.28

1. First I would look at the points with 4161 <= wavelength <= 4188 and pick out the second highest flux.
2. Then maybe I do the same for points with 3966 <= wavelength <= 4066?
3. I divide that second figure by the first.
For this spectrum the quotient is 1.04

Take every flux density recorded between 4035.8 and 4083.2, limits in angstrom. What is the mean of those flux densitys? 142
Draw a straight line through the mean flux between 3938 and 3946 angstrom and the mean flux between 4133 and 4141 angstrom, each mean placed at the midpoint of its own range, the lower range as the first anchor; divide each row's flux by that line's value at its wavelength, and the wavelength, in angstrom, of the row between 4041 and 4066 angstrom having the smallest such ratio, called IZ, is 4047.0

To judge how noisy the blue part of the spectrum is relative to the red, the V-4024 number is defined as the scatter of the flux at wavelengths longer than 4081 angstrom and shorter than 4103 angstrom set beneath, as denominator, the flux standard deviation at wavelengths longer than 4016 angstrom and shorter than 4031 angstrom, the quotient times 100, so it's 18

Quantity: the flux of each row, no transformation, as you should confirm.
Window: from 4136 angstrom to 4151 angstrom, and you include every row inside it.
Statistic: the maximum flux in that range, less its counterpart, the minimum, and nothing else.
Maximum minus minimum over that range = 13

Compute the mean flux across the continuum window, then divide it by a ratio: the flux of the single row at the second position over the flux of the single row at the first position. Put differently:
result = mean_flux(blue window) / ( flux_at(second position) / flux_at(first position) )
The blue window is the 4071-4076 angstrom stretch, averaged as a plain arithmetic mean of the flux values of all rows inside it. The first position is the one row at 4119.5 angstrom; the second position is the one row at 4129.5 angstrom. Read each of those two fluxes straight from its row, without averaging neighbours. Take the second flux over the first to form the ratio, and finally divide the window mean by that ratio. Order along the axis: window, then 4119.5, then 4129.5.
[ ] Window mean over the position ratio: 139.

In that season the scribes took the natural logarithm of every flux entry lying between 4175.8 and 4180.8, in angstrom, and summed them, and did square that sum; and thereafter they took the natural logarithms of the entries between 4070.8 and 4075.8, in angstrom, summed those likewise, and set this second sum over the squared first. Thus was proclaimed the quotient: 0.102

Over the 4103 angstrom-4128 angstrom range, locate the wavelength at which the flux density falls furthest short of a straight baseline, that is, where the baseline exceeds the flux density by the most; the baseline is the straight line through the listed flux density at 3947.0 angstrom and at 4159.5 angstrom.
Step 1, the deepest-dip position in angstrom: 4104.5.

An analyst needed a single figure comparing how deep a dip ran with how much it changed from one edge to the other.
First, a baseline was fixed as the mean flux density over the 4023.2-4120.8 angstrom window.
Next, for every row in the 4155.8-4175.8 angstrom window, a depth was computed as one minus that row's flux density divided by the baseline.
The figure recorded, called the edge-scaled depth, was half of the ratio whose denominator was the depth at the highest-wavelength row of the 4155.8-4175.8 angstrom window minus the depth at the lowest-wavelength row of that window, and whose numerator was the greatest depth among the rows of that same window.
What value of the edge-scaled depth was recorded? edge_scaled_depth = 1.6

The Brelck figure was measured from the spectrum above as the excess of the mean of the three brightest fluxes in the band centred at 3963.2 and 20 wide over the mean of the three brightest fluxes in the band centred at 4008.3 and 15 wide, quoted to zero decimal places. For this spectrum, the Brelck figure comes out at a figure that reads -12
